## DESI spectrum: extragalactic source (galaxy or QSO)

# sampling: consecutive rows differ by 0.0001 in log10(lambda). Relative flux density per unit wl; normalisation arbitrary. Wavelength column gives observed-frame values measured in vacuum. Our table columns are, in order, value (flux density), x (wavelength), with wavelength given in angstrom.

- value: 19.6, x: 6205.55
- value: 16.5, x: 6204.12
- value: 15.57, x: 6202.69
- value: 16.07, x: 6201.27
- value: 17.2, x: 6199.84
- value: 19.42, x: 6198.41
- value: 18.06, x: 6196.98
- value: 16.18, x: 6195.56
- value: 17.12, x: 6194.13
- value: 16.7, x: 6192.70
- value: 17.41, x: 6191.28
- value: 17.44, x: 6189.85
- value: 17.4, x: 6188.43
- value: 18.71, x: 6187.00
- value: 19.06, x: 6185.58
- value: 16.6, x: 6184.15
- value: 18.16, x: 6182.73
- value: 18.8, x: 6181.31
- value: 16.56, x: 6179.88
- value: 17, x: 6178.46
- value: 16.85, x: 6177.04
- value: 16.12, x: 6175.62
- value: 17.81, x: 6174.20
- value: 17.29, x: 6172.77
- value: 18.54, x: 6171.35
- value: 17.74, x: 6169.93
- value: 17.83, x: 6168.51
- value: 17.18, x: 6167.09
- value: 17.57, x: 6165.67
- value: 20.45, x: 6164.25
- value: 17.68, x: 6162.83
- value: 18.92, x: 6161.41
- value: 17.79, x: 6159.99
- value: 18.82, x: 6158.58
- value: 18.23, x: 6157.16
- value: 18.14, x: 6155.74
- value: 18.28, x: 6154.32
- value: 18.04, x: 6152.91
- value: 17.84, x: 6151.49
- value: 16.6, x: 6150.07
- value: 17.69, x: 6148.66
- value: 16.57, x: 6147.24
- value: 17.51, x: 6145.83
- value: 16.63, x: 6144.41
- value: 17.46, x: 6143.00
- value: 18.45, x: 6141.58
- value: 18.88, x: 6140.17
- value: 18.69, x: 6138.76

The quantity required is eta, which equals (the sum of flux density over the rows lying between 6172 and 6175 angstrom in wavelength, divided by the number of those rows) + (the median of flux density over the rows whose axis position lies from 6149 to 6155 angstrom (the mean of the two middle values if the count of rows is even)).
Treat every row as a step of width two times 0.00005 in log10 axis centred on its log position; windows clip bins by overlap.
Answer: 35.49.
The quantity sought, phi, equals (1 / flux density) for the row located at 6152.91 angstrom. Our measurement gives 0.0554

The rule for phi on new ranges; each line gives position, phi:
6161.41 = 0.0529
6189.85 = 0.0573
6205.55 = 0.0510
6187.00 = 0.0534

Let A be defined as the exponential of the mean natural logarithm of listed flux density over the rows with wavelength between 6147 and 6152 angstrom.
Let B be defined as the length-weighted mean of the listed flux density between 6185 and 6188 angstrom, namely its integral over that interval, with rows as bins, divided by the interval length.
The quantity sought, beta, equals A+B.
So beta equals 35.9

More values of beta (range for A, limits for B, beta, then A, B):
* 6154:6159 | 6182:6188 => 36.5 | 18.4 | 18.1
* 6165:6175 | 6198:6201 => 35.5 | 17.7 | 17.8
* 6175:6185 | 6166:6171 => 34.8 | 17.1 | 17.7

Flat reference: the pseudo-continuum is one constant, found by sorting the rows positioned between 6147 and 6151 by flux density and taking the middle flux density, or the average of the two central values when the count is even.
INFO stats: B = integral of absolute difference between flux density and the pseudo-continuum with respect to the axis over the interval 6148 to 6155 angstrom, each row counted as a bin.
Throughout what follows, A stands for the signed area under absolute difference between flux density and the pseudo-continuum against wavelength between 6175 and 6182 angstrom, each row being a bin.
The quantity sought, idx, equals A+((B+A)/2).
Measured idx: 11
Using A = 5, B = 8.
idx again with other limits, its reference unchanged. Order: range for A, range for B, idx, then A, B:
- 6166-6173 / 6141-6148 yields 14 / 8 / 5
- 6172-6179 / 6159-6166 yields 13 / 4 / 14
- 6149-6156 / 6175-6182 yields 14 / 8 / 5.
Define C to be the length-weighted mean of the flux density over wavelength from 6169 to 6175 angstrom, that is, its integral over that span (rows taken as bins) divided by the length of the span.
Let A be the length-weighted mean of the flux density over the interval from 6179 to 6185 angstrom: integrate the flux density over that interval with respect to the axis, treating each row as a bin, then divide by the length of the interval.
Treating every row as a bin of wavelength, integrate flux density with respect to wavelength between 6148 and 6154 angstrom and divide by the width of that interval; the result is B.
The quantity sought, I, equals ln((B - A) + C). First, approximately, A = 17.5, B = 17.6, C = 17.8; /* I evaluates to 2.88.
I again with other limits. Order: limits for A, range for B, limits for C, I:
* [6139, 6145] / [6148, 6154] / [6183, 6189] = 2.87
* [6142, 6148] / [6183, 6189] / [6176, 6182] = 2.90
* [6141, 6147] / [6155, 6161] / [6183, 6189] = 2.94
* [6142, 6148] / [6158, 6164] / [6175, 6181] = 2.90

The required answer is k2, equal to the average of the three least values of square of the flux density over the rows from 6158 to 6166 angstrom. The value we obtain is 313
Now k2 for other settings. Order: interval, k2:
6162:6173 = 301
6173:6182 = 273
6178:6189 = 280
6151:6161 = 320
